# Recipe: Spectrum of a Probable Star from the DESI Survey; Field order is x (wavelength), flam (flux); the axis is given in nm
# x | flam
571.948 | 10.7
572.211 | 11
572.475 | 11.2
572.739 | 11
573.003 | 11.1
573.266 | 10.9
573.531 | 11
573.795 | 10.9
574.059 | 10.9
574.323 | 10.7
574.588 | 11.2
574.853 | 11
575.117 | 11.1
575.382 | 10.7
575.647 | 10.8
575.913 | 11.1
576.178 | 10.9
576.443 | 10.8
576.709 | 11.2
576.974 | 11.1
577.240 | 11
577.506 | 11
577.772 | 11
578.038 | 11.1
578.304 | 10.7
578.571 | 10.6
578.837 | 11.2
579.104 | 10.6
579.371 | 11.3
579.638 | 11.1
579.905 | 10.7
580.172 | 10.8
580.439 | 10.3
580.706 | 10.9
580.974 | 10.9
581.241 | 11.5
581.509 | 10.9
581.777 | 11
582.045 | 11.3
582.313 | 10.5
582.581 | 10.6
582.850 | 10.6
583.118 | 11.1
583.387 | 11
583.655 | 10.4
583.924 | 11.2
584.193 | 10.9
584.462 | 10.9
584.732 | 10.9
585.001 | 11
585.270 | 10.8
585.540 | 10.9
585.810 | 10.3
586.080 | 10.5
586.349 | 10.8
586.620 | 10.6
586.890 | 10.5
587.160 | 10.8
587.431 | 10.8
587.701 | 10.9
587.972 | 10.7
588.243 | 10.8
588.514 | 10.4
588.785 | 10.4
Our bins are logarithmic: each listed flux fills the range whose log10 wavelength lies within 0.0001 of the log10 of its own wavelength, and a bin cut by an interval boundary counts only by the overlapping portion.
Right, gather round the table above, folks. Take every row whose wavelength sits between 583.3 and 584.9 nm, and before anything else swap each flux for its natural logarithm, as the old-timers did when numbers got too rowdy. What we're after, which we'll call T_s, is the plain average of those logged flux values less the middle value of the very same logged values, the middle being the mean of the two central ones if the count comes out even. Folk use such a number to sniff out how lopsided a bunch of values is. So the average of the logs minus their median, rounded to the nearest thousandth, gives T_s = -0.002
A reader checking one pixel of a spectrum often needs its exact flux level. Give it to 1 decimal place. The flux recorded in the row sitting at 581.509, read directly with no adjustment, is 10.9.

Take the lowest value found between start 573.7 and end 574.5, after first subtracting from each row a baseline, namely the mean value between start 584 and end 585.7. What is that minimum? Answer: -0.20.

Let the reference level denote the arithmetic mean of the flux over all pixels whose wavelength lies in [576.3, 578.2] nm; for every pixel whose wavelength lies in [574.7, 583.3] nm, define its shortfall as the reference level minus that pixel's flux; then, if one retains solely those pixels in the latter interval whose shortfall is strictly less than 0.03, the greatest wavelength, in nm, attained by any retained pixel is 583.118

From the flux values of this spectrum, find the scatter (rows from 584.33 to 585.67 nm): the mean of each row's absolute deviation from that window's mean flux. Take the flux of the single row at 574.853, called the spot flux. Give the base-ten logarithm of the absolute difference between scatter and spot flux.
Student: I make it 1.04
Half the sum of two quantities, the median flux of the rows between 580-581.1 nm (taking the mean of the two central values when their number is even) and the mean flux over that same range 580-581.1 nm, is 10.8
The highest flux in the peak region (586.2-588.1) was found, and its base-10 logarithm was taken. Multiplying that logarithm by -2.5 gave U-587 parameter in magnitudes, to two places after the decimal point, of -2.59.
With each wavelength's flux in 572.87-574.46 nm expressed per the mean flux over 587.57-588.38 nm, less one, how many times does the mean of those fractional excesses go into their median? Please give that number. 0.86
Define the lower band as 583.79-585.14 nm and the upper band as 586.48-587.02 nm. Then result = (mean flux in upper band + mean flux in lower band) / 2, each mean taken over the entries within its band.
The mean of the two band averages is 10.8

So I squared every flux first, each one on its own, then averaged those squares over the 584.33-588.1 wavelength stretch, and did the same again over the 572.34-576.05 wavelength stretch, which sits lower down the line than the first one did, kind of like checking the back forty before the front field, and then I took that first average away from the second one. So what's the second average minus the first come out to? 4.95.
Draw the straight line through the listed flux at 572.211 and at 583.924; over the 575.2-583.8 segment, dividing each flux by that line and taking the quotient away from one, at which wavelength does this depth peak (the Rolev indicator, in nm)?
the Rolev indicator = 580.439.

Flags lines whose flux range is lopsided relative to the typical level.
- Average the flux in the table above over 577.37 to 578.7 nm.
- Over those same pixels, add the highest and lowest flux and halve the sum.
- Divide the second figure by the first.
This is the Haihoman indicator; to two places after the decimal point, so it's 1.00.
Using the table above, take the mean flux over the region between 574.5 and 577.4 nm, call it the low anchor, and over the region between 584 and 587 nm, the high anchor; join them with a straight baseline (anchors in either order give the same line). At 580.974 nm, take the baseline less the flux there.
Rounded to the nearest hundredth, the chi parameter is -0.04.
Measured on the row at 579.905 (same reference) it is 0.19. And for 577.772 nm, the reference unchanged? -0.06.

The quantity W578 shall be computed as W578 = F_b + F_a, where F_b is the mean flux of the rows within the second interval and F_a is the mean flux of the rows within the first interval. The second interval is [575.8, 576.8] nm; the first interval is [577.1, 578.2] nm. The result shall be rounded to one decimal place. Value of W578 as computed 22.0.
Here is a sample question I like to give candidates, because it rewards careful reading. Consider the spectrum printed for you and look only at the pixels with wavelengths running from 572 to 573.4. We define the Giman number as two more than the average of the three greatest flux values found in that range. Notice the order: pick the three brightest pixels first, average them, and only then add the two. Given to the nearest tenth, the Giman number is 13.1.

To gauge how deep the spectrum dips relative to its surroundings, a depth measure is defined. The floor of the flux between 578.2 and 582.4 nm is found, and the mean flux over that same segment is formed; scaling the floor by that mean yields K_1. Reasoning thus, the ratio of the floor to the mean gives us 0.945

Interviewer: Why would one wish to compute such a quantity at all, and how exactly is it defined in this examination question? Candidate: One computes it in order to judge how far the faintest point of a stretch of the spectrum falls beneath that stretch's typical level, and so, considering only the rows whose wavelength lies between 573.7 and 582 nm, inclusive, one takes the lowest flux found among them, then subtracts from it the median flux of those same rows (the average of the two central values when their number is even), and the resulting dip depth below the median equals -0.60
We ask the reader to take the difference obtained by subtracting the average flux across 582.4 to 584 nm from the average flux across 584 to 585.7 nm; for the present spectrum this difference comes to 0.1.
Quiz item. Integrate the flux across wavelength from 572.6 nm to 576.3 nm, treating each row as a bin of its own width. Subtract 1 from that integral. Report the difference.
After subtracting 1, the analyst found 40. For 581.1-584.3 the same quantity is 34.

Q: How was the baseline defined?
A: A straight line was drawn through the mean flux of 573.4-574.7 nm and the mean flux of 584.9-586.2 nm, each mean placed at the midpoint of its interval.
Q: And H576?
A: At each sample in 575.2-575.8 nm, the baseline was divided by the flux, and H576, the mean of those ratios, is 1.01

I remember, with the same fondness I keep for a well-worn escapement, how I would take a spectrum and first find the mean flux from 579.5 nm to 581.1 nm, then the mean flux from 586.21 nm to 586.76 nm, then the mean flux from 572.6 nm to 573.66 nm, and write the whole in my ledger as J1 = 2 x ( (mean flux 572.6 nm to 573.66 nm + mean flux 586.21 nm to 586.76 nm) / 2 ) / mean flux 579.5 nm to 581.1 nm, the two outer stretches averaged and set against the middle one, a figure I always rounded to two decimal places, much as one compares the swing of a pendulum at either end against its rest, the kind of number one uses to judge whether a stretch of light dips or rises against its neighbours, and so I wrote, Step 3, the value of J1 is 2.01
